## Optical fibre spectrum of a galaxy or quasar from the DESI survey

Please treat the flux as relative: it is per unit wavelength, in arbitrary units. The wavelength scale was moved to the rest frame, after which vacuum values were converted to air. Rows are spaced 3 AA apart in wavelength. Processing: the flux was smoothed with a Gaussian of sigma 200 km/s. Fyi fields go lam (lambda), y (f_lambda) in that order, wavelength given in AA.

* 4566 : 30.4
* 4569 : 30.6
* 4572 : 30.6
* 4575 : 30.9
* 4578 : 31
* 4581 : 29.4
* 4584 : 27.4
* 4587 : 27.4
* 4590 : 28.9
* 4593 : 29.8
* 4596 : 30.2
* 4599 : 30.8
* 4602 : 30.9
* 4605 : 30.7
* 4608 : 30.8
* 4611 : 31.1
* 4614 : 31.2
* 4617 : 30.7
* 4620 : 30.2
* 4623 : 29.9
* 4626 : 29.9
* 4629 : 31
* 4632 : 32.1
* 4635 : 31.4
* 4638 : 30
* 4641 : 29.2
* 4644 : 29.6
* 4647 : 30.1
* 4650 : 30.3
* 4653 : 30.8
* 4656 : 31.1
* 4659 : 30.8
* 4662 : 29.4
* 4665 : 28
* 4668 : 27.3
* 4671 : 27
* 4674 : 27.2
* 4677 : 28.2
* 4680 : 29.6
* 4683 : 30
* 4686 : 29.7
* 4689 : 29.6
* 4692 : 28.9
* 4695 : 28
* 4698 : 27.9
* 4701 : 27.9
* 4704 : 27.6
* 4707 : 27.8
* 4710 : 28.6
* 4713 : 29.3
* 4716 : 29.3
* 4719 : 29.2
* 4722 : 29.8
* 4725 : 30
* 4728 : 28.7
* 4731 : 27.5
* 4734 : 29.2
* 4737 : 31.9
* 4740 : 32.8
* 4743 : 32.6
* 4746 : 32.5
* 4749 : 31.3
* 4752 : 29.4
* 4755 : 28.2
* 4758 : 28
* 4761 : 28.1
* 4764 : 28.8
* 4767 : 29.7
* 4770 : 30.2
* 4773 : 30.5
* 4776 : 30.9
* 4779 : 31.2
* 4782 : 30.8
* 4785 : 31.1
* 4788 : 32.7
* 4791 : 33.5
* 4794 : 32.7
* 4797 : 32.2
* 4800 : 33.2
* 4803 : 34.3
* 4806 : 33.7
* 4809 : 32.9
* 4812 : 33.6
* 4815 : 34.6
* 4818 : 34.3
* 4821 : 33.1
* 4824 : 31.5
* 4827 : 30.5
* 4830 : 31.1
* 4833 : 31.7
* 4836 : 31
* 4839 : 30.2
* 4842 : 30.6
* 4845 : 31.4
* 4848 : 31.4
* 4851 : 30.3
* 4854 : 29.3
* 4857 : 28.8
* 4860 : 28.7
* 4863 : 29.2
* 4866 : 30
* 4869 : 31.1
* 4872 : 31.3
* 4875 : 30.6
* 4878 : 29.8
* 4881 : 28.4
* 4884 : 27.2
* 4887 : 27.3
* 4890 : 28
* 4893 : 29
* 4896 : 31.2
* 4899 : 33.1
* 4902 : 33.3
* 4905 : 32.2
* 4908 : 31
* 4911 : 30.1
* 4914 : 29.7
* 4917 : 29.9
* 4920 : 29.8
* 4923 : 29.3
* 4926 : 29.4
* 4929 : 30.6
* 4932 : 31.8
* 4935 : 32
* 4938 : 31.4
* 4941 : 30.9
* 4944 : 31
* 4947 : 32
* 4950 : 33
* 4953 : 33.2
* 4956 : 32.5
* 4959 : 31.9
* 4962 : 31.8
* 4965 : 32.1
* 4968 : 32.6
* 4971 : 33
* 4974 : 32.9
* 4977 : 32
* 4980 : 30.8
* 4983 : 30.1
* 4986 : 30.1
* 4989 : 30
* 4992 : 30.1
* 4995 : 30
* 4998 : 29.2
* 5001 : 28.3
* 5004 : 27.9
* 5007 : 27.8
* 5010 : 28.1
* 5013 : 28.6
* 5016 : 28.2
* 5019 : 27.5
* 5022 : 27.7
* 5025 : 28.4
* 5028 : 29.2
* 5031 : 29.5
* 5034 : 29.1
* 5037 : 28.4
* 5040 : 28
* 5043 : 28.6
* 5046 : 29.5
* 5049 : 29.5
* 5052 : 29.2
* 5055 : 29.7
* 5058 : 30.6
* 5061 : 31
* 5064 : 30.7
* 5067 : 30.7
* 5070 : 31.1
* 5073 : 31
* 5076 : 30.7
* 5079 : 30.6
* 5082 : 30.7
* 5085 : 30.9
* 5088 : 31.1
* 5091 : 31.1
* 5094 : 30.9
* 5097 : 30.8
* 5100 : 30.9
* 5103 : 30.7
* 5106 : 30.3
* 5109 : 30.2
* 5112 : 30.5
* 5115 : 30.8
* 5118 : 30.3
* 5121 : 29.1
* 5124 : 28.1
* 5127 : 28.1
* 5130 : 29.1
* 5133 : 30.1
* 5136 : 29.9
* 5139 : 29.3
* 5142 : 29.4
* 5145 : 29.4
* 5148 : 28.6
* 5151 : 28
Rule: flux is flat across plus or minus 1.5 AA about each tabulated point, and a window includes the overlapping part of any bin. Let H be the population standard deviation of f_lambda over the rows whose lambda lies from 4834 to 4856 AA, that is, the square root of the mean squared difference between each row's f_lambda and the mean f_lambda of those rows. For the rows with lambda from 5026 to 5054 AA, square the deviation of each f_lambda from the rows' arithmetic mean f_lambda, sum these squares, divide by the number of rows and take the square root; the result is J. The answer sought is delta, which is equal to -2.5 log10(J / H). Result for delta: 0.3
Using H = 0.7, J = 0.51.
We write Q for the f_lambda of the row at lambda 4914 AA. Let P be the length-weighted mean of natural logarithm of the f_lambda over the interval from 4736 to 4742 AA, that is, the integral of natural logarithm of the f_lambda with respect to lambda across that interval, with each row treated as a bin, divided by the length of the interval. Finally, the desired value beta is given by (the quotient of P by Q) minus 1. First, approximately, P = 3.48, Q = 29.7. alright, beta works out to -0.883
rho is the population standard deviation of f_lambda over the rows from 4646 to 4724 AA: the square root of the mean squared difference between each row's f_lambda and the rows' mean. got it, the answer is 1.17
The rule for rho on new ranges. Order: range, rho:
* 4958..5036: 1.72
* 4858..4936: 1.57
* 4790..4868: 1.75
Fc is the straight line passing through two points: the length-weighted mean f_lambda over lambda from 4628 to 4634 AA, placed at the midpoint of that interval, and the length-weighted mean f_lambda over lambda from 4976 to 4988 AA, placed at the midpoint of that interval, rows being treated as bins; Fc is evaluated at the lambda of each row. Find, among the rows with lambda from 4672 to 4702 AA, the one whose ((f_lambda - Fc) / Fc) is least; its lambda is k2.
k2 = 4674 AA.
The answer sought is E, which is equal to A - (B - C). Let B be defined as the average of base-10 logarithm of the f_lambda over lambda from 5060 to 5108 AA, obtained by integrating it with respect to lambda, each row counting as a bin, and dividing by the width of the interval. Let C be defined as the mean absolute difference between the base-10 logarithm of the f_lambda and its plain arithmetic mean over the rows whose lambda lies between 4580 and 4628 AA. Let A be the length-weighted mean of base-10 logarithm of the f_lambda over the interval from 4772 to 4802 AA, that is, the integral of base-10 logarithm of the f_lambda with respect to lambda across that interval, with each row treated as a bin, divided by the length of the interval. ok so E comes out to 0.0282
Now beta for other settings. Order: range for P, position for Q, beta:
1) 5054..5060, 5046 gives -0.884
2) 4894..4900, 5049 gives -0.883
